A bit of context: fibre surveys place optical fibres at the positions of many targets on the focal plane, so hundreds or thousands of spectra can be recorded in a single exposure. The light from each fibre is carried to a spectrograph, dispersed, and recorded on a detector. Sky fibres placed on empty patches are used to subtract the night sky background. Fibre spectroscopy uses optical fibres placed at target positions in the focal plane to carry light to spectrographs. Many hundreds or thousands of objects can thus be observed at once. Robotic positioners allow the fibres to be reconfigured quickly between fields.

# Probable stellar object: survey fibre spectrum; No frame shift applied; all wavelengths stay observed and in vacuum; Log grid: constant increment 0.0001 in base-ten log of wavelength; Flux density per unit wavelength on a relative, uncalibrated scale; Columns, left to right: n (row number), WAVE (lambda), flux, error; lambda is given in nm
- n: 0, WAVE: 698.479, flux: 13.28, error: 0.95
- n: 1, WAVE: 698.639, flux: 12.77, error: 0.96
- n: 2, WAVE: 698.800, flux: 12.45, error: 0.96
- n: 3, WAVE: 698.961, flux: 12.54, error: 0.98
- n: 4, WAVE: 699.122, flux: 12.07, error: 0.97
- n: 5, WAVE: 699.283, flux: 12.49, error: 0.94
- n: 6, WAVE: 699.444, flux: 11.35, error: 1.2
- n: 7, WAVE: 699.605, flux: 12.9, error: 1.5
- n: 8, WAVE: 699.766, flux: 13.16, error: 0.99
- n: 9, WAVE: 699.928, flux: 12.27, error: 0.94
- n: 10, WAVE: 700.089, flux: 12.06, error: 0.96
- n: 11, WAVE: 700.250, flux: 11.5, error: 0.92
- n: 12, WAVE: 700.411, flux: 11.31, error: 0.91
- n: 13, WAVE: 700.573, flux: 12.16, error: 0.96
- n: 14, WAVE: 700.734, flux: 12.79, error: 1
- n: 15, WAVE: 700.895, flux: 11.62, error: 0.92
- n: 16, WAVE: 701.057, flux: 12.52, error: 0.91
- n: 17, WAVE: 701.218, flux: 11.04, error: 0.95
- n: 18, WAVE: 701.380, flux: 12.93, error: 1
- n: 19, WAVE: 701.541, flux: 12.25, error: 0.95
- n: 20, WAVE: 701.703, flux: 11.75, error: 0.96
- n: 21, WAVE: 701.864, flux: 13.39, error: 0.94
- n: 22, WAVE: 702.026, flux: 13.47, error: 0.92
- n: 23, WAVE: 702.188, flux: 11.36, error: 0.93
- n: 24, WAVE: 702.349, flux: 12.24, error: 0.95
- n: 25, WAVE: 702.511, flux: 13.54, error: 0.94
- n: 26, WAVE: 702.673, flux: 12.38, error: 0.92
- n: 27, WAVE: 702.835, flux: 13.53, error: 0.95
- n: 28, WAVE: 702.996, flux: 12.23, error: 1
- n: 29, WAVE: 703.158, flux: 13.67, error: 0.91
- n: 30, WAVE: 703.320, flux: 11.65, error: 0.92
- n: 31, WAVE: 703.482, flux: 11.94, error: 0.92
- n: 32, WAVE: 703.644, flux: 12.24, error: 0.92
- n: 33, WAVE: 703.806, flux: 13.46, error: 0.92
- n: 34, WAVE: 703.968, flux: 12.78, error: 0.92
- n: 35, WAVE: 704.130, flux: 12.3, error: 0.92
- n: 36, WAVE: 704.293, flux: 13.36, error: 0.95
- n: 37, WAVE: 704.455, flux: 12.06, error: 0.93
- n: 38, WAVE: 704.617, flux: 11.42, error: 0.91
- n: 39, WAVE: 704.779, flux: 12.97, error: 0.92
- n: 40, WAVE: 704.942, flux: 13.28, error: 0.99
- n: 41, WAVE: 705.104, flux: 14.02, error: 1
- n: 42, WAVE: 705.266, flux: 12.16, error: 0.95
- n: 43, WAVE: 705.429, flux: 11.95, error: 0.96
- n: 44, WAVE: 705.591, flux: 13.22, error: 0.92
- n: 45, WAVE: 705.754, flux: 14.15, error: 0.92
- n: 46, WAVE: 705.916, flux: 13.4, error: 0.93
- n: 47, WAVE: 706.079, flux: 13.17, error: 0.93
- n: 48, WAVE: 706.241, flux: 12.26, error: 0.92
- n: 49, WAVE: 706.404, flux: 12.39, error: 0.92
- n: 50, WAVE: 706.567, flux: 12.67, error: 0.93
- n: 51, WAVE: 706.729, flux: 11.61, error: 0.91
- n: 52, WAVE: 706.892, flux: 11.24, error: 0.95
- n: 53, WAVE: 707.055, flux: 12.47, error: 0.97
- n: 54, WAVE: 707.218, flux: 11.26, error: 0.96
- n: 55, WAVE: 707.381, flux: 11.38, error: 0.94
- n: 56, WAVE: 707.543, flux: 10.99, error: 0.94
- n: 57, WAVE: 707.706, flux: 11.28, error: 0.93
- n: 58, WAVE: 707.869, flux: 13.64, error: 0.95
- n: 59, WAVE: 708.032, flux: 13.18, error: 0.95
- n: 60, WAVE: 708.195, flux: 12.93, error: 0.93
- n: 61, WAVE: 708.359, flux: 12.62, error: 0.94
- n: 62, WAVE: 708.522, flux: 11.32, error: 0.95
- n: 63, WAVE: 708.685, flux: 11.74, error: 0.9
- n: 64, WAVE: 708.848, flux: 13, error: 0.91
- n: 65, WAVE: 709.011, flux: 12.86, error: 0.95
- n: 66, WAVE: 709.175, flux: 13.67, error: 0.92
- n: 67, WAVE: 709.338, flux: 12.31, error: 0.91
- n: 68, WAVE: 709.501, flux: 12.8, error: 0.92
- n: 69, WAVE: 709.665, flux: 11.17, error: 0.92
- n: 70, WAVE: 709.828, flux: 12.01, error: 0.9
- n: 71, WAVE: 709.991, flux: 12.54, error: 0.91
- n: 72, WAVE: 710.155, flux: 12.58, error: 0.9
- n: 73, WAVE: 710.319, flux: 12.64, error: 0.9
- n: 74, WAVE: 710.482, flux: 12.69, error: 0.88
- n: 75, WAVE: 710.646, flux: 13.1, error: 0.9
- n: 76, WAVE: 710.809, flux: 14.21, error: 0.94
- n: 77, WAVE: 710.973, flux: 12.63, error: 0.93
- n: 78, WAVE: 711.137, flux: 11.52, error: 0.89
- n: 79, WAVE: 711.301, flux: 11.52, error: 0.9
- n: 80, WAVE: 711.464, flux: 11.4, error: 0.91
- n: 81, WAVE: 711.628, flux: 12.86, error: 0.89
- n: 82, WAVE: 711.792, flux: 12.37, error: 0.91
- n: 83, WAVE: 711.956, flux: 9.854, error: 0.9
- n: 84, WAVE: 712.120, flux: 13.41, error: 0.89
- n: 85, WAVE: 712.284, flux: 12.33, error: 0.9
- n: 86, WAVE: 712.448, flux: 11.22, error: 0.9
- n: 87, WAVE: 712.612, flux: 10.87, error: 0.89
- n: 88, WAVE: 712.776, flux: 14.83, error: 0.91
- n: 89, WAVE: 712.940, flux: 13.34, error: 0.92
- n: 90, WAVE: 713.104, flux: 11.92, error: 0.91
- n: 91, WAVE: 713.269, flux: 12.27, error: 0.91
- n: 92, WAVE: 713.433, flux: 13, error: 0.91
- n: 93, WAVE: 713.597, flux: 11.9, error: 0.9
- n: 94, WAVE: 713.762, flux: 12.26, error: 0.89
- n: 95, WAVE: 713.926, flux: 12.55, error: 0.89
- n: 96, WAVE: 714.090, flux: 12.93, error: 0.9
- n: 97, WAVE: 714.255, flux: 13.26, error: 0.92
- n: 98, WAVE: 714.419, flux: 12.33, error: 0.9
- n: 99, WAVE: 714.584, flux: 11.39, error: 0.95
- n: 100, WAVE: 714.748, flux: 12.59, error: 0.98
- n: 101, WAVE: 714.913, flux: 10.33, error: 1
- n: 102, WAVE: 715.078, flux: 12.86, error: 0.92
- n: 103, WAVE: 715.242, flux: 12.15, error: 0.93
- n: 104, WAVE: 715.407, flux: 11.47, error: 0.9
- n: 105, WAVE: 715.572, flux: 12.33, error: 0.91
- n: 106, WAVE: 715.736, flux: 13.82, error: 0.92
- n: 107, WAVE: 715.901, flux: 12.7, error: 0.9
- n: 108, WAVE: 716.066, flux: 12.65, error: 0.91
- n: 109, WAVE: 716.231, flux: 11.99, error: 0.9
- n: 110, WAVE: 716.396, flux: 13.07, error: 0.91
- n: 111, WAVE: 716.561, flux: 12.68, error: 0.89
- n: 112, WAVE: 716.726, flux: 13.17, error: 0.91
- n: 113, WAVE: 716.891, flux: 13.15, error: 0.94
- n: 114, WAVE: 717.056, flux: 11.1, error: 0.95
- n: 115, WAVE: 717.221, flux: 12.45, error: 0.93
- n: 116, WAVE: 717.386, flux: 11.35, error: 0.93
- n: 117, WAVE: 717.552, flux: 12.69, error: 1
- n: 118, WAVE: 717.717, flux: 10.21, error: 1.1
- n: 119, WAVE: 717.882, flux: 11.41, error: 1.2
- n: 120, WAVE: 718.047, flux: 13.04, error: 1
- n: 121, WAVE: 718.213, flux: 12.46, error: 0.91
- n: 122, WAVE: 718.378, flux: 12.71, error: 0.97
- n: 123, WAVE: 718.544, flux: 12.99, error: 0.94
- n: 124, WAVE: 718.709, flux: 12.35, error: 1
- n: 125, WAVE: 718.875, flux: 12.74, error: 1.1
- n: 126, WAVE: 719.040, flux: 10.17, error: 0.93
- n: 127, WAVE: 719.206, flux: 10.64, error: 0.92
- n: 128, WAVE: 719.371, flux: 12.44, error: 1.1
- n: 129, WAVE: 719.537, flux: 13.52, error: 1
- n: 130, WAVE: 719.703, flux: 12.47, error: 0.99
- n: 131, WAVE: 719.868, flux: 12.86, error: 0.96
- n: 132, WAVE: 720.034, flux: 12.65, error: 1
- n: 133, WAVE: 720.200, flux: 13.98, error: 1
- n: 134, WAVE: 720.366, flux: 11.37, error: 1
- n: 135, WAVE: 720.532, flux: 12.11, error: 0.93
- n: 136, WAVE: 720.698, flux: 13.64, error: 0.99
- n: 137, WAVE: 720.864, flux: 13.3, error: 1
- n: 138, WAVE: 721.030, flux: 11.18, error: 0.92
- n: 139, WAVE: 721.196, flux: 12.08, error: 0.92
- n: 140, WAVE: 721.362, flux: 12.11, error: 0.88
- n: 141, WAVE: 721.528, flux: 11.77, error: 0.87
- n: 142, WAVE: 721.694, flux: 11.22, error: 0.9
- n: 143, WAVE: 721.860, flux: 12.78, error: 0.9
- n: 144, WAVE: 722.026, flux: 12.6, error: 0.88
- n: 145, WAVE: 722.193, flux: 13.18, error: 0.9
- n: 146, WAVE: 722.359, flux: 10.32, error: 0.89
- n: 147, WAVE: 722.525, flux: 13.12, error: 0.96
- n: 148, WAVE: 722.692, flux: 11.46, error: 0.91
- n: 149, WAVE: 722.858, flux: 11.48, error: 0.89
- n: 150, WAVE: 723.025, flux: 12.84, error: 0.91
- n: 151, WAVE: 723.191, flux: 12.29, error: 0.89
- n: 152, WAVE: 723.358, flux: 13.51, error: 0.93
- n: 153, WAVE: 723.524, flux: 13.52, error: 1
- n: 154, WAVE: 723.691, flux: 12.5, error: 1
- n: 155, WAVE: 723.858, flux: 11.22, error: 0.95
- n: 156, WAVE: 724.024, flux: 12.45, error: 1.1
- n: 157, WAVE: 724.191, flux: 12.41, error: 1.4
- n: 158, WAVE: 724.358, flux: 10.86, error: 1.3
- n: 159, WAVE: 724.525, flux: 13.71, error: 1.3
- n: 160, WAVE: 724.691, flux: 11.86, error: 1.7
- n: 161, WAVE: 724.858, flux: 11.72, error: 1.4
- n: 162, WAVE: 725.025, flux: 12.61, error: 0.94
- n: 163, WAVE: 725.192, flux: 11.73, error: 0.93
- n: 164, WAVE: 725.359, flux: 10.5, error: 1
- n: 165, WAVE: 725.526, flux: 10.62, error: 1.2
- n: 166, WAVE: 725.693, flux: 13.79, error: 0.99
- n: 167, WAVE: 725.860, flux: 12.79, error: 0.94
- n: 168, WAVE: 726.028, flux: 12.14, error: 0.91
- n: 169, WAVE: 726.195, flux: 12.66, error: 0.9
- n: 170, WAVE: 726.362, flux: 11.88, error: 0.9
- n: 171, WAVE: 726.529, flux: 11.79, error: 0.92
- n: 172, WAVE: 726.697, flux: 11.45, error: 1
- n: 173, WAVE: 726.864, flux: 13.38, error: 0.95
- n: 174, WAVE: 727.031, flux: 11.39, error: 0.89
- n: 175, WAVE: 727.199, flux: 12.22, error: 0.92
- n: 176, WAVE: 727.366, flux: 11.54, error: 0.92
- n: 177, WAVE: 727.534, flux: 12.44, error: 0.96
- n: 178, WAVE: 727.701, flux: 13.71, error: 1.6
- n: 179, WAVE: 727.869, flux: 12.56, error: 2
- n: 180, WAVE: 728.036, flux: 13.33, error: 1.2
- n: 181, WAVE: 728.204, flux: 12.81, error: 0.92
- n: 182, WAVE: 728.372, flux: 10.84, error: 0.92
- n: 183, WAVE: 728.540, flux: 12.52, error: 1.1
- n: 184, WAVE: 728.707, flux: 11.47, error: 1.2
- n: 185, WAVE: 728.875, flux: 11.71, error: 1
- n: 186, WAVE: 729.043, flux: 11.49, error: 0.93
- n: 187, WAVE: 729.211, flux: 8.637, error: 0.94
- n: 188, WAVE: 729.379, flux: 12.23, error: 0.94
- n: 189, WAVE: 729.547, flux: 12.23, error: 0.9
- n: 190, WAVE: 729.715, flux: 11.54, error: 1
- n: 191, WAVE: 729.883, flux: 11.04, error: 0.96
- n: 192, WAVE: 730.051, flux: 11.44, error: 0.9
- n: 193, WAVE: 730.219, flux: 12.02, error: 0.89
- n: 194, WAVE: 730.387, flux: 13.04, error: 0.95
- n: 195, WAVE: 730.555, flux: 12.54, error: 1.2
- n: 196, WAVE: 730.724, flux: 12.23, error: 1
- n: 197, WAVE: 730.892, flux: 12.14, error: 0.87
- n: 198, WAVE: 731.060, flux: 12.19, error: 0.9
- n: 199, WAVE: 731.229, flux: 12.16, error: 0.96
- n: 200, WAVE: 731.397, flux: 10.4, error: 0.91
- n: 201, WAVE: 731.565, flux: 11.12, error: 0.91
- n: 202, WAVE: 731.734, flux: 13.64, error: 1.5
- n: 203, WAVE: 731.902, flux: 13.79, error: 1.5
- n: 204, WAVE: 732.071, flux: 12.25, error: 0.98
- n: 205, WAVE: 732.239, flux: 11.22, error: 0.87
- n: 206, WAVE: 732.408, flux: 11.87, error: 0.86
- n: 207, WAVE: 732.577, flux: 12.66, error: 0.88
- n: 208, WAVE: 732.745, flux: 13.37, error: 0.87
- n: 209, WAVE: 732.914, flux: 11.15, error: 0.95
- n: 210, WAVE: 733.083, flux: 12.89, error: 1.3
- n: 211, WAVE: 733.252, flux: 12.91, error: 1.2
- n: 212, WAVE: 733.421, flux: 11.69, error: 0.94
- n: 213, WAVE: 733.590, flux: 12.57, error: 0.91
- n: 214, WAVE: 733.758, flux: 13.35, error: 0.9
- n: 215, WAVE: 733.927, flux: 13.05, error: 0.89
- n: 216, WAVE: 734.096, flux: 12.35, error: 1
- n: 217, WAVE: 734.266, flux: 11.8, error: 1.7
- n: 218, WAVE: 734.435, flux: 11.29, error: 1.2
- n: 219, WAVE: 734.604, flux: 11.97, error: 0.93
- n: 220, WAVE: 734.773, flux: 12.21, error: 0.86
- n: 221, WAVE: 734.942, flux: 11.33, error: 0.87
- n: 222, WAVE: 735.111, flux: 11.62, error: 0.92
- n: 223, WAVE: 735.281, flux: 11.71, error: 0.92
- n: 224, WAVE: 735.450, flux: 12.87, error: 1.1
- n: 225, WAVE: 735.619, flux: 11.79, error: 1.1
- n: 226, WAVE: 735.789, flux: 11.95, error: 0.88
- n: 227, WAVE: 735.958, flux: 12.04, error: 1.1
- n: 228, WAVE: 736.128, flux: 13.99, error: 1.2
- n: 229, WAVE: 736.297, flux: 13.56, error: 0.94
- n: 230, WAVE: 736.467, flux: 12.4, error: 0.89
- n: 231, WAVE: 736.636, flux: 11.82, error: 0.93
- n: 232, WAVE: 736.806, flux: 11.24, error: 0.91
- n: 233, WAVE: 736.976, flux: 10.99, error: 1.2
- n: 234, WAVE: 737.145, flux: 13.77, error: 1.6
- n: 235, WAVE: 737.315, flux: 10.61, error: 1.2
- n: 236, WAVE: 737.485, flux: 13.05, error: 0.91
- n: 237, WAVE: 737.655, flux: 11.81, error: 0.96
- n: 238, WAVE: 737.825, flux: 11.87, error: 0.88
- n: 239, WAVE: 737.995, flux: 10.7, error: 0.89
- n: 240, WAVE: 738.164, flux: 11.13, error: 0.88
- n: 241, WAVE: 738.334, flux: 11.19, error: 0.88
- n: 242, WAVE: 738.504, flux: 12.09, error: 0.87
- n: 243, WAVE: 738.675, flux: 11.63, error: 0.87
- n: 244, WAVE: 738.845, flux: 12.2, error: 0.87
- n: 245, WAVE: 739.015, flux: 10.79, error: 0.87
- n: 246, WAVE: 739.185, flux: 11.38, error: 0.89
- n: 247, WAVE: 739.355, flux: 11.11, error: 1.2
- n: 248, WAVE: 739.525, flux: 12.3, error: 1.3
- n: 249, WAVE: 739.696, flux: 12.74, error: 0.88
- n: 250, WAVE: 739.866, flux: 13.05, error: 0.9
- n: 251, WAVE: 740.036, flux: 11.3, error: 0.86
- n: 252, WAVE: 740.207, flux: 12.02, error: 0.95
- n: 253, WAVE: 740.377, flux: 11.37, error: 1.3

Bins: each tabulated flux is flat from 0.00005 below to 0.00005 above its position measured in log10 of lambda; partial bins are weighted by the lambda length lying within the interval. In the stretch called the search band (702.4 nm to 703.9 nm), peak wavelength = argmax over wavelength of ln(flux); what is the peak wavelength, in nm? 703.158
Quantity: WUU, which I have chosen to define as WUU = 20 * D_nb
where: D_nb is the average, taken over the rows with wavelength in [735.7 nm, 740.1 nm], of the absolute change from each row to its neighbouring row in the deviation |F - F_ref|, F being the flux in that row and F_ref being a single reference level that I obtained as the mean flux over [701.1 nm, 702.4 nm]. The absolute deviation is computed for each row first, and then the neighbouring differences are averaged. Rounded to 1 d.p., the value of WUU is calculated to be 11.2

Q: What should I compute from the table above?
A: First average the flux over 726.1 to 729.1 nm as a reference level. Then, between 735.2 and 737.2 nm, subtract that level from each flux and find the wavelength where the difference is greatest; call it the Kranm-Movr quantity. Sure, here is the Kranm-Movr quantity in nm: 736.128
